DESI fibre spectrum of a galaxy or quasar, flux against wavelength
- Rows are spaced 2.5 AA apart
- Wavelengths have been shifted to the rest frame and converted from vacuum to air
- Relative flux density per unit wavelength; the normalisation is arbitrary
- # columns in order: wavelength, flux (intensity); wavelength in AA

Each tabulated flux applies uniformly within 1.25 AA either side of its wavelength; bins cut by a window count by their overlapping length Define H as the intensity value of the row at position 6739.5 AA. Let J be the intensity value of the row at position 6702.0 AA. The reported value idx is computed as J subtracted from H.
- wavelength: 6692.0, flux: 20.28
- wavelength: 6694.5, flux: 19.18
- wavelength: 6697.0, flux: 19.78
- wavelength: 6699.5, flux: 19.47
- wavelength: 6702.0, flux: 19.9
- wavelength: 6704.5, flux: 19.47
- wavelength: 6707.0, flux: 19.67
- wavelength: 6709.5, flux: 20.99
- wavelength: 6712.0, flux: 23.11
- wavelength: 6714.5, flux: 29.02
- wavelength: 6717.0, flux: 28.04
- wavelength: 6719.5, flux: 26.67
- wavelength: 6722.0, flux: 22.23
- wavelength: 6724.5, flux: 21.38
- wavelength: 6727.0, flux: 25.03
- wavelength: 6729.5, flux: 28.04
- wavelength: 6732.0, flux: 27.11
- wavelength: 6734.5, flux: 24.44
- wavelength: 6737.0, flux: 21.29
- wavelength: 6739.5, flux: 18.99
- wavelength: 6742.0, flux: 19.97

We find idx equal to -0.9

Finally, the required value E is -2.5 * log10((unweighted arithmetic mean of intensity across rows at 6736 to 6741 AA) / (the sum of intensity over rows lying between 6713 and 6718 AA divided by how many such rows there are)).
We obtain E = 0.38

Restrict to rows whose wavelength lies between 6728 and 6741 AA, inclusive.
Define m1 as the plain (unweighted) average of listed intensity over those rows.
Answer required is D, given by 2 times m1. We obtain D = 48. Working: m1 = 24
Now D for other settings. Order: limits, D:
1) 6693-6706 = 39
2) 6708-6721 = 51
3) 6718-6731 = 49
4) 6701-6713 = 41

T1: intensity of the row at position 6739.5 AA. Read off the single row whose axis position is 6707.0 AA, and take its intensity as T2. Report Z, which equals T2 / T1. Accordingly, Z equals 1.04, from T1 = 18.99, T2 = 19.67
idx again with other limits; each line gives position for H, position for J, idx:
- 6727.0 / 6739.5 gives 6.0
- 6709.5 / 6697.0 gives 1.2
